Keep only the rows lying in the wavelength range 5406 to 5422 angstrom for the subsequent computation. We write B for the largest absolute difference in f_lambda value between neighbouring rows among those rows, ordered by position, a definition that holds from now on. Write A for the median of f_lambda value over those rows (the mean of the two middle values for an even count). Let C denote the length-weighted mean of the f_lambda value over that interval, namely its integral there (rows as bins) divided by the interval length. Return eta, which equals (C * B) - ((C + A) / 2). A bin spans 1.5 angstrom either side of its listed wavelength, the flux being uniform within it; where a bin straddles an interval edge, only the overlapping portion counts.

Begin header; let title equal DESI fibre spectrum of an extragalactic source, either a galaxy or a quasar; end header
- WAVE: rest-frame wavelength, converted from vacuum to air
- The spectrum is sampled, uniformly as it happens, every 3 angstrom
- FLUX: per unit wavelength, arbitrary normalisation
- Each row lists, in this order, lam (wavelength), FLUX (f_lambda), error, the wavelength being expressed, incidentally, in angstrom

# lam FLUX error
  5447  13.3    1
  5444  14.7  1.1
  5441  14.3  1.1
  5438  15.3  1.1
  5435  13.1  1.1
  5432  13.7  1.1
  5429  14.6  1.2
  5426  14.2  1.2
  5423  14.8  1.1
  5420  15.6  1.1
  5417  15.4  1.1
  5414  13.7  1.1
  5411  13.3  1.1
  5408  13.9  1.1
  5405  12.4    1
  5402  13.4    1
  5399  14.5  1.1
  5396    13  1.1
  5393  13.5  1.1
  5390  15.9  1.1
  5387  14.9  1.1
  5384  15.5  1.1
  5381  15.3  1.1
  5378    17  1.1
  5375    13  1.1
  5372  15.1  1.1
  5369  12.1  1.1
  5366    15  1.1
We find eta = 10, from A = 13.9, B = 1.7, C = 14.3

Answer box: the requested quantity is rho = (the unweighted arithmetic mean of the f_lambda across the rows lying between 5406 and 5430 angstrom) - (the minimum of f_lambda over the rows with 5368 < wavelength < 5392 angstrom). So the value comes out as 2.34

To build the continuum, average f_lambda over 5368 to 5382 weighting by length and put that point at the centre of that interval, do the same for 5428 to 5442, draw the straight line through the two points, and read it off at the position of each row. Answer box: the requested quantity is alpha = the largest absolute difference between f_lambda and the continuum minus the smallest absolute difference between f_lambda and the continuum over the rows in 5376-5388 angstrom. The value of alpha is 2.0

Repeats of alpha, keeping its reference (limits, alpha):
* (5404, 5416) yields 1.5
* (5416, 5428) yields 1.3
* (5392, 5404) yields 1.3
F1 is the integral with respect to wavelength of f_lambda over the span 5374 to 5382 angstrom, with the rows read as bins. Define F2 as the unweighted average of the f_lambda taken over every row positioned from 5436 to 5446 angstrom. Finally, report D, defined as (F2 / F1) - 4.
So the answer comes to -3.88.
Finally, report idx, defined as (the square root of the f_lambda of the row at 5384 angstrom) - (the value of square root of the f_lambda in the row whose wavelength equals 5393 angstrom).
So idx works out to 0.26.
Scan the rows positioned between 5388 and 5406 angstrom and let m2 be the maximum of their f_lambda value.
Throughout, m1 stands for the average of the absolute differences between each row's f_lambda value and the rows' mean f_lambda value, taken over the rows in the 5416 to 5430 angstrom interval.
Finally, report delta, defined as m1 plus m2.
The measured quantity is 16.4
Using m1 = 0.46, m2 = 15.9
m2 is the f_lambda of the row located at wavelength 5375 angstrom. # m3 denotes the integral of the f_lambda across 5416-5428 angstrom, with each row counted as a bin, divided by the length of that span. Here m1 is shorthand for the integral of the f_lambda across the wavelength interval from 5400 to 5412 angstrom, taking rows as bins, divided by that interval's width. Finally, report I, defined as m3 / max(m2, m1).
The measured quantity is 1.125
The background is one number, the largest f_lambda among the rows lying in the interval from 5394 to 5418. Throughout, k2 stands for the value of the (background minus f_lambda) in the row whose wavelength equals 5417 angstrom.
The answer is 0.0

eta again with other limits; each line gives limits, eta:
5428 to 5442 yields 17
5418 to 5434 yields -1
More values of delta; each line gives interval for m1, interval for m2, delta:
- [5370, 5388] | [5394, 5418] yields 16.2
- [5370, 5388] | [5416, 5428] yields 16.4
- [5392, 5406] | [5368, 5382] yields 17.5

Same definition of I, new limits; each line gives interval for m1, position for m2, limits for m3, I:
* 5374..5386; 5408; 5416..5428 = 0.980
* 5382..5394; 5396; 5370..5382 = 0.996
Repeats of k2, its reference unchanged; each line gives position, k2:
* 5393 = 1.9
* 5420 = -0.2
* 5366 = 0.4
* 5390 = -0.5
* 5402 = 2.0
